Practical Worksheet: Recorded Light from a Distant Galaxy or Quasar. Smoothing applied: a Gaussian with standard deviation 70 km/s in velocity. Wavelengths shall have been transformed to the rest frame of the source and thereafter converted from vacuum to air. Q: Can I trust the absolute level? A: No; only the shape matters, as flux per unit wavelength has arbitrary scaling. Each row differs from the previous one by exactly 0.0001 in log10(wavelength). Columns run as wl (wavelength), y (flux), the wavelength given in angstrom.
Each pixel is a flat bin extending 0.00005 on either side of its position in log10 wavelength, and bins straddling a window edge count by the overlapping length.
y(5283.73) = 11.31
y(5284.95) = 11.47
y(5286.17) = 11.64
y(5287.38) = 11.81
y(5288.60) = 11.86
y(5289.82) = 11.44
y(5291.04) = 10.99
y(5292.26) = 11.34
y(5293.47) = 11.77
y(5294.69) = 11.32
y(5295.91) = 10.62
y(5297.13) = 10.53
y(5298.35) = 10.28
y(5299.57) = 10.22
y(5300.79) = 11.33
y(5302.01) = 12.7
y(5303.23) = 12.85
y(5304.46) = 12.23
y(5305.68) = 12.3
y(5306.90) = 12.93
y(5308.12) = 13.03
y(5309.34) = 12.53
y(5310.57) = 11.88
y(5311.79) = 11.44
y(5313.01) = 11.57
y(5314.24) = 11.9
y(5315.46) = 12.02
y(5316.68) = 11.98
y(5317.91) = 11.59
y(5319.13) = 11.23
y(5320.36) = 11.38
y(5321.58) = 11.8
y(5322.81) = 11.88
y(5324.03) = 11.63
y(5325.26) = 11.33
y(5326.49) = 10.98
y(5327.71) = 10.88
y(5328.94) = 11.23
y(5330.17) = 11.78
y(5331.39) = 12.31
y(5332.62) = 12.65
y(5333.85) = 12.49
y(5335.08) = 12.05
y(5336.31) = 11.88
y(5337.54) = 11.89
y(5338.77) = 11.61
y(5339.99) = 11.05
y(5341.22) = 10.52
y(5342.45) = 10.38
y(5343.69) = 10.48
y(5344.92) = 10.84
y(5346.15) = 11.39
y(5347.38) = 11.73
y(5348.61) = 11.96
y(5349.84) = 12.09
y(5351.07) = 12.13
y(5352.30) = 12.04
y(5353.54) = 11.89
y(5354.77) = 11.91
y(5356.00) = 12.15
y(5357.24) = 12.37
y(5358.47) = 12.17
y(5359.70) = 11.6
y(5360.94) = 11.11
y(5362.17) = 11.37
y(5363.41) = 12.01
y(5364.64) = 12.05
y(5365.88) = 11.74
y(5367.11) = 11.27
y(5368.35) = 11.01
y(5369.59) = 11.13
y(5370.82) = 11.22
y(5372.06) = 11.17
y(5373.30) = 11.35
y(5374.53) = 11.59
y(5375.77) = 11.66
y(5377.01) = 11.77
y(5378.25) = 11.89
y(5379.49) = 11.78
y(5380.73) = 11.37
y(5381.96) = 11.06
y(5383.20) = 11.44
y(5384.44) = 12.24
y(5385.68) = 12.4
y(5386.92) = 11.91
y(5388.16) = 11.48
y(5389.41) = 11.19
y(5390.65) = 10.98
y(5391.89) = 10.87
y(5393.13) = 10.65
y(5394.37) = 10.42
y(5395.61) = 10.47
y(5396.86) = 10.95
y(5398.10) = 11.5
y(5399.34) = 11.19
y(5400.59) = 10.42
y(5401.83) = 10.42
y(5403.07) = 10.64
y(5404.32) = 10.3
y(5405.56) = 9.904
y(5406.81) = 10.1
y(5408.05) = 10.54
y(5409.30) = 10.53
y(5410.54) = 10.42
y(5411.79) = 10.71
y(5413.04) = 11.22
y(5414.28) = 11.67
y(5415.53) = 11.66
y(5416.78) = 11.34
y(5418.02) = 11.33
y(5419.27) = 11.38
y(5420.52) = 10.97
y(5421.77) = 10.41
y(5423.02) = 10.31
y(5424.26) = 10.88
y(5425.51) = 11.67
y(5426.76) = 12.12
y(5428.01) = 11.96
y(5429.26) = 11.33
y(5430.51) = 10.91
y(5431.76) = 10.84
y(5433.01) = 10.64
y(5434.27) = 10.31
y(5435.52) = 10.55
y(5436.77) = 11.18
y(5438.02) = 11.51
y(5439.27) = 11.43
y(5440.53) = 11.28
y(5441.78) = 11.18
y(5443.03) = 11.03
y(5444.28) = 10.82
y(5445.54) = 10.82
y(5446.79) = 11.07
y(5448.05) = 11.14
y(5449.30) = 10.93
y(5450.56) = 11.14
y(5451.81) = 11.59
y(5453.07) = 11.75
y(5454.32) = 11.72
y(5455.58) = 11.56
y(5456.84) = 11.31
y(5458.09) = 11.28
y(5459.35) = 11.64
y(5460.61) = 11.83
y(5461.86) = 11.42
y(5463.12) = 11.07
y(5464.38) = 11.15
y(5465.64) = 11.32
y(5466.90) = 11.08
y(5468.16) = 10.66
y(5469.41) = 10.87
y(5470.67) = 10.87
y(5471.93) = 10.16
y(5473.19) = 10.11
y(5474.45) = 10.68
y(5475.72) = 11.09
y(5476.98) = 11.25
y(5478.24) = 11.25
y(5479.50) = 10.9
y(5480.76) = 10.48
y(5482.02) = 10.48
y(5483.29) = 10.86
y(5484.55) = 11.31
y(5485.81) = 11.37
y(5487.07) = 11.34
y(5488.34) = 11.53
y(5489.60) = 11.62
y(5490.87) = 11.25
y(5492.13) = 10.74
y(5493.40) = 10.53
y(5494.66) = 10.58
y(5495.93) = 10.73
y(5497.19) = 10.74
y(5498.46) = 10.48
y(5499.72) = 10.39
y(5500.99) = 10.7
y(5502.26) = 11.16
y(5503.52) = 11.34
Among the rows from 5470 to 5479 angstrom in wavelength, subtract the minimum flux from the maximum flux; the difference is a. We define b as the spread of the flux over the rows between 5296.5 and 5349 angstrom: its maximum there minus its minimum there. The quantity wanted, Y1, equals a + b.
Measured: 3.95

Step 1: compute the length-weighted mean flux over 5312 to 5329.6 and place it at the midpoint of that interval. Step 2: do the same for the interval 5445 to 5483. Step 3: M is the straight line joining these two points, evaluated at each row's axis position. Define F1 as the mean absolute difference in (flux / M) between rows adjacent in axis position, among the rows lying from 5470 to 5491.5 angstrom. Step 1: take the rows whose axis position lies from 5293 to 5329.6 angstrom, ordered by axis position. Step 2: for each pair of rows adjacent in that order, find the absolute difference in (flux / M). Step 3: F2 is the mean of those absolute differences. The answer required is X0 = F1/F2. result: 0.8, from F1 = 0.024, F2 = 0.031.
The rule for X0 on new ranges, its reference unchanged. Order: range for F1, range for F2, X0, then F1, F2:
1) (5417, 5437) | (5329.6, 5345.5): 1.3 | 0.033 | 0.026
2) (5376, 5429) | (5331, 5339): 1.4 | 0.028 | 0.020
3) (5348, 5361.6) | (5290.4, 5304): 0.4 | 0.019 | 0.043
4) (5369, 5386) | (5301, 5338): 0.8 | 0.021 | 0.026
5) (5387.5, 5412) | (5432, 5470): 1.2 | 0.024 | 0.020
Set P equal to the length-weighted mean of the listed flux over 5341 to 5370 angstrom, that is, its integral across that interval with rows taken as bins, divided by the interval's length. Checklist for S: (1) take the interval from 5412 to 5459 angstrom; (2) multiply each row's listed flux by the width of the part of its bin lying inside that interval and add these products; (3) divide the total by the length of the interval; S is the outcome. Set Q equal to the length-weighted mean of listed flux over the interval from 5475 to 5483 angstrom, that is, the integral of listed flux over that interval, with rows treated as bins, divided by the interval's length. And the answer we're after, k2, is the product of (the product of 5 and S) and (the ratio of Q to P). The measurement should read 52.7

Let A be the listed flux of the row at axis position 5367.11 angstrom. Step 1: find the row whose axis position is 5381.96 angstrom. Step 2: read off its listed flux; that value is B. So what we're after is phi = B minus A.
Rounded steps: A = 11.27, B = 11.06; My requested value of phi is -0.21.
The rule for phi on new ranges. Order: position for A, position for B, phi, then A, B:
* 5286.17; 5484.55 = -0.33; 11.64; 11.31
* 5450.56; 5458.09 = 0.14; 11.14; 11.28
